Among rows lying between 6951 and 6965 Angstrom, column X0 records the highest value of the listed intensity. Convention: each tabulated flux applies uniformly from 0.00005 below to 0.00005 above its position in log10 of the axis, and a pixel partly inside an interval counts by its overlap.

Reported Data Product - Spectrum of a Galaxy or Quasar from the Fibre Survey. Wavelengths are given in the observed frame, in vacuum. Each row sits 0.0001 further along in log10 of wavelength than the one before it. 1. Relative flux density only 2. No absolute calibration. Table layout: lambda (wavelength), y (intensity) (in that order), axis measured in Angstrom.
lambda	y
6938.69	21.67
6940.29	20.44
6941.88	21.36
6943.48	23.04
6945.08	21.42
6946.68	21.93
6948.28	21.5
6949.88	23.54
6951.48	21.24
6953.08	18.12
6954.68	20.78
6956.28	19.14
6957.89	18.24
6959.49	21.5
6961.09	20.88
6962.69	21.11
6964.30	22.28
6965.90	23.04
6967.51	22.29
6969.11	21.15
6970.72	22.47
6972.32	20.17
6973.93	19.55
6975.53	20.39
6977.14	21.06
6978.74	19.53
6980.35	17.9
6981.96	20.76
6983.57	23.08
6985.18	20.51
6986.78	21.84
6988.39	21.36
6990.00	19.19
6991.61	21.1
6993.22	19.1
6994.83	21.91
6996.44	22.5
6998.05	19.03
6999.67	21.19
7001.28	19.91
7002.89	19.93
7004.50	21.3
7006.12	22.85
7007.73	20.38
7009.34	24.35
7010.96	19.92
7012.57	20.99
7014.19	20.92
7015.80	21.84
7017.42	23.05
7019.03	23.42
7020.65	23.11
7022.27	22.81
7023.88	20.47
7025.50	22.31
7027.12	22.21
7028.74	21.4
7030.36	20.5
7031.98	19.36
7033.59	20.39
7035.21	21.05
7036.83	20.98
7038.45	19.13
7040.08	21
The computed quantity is 22.28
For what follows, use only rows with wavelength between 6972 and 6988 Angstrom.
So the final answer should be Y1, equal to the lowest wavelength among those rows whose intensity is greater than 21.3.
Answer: 6983.57 Angstrom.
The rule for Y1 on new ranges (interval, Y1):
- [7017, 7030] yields 7017.42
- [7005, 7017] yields 7006.12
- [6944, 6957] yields 6945.08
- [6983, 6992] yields 6983.57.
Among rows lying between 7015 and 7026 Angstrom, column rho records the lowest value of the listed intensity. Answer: 20.47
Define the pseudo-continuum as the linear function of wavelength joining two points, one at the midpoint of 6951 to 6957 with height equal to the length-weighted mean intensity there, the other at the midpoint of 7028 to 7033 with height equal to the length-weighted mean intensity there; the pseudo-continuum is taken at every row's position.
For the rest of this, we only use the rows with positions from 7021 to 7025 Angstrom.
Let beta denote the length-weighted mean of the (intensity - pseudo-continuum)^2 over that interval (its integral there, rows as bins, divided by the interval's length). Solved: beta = 3.6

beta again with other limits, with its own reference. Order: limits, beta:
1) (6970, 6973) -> 3.4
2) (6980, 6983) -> 2.7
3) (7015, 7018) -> 4.7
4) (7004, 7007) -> 4.2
